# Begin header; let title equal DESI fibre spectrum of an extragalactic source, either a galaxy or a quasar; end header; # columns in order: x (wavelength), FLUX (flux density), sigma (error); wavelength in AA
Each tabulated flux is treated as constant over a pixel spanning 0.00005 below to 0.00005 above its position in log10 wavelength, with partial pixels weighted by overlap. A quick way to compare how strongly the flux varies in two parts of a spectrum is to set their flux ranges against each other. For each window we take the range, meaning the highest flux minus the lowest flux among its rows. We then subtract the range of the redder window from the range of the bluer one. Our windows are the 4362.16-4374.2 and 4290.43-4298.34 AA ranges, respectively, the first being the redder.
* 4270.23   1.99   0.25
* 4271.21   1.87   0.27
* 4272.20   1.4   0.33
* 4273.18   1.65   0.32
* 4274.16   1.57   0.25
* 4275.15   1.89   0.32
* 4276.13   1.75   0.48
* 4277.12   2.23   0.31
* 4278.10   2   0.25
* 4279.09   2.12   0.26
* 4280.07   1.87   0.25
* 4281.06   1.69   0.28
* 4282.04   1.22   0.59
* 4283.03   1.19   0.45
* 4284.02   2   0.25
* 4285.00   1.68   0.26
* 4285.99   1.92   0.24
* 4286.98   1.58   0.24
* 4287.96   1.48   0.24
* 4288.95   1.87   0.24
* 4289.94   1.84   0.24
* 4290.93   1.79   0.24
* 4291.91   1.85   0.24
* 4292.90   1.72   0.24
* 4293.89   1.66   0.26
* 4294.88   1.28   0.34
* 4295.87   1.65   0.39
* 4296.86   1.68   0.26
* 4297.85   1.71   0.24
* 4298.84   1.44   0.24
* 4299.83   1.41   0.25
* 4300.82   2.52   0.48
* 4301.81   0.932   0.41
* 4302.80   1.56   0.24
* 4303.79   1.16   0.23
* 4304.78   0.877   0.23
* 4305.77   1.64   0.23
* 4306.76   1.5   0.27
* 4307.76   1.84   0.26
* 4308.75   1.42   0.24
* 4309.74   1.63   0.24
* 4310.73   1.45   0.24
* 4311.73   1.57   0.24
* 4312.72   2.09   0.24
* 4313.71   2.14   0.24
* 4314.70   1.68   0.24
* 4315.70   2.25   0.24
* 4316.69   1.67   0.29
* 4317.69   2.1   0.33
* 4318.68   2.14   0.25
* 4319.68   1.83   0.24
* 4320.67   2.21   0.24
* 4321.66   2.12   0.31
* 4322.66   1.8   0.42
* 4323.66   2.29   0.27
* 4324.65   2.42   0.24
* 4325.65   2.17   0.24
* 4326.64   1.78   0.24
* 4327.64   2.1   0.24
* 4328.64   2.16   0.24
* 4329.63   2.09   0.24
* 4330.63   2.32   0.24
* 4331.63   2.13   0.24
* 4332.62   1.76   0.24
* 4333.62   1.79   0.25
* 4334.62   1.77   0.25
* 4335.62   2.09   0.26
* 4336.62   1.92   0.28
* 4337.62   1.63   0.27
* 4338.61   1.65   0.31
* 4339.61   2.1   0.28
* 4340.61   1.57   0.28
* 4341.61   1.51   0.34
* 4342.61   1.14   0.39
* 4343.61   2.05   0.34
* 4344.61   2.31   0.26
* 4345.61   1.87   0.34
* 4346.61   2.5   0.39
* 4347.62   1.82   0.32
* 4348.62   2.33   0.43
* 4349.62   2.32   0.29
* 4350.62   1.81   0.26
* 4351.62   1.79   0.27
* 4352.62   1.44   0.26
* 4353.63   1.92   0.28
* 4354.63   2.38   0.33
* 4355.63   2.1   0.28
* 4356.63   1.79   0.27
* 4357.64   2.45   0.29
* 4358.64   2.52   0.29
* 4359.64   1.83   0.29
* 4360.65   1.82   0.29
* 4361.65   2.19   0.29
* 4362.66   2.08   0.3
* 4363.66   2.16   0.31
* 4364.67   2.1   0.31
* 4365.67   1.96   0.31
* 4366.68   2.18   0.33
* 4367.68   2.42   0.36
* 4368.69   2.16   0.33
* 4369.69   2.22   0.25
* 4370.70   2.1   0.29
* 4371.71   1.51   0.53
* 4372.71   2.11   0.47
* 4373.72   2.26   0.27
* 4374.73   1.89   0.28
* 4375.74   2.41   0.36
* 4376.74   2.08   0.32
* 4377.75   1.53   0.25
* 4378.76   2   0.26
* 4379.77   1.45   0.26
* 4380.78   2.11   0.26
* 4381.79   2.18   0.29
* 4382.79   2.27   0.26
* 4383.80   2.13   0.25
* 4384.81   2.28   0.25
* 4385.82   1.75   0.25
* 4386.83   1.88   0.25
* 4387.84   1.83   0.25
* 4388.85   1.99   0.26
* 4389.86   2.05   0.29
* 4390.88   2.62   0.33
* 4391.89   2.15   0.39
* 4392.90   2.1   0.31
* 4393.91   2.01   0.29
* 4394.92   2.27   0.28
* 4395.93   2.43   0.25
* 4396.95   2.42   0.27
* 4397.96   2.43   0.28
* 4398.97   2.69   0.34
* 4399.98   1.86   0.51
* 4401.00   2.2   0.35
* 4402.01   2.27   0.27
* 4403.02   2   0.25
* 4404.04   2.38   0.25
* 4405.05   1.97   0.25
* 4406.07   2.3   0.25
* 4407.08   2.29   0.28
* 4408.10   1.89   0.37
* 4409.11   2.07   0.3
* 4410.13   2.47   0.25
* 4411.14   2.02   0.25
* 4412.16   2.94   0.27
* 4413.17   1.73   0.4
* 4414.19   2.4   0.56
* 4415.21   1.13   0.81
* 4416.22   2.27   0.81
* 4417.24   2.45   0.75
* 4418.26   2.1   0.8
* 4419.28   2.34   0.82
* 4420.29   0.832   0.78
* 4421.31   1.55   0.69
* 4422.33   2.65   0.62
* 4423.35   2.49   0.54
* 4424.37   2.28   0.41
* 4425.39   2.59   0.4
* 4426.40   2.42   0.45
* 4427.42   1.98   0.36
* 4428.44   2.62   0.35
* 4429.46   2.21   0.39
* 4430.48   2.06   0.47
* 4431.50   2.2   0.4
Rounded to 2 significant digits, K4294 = -0.34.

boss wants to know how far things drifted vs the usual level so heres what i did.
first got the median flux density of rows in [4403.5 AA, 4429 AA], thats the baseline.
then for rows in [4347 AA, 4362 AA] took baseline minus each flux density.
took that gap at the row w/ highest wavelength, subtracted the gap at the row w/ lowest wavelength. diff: -0.4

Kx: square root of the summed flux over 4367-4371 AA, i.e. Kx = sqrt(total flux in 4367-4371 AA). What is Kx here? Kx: 2.98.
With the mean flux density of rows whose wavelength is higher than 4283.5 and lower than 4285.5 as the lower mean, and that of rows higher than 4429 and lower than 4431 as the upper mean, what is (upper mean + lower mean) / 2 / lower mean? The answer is 1.08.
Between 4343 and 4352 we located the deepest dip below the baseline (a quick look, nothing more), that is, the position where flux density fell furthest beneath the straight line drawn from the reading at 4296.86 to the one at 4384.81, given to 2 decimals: 4351.62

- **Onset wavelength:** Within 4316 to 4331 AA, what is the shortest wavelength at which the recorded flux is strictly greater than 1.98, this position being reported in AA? 4317.69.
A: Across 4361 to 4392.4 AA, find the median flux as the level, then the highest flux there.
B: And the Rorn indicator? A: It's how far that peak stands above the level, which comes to 0.51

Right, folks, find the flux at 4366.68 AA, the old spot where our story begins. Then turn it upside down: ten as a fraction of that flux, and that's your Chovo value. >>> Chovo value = 4.6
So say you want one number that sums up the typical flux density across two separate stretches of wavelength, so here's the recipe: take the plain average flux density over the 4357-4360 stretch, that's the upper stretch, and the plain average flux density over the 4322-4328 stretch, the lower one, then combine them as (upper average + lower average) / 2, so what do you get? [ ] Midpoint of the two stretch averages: 2.18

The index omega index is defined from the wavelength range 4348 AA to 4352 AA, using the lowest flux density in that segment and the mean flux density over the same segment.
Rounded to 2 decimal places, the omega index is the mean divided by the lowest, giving 1.15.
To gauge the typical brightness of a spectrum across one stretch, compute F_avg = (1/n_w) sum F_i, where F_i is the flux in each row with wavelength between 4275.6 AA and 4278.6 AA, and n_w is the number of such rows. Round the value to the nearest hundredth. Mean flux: 1.99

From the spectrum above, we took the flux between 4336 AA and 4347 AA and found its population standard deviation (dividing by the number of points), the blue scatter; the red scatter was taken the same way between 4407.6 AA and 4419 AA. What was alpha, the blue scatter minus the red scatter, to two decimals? -0.07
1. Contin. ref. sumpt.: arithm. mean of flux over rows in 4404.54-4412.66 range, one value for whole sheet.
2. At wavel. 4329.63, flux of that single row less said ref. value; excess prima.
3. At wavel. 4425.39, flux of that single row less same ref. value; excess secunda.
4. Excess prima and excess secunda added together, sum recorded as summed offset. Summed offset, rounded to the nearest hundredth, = 0.19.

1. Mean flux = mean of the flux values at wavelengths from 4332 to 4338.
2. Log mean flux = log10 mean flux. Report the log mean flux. 0.26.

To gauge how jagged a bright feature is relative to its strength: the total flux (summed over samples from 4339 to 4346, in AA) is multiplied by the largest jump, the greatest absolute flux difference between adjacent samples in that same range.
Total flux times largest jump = 11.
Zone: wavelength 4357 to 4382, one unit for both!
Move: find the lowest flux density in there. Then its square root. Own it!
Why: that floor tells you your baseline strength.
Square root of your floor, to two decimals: 1.20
